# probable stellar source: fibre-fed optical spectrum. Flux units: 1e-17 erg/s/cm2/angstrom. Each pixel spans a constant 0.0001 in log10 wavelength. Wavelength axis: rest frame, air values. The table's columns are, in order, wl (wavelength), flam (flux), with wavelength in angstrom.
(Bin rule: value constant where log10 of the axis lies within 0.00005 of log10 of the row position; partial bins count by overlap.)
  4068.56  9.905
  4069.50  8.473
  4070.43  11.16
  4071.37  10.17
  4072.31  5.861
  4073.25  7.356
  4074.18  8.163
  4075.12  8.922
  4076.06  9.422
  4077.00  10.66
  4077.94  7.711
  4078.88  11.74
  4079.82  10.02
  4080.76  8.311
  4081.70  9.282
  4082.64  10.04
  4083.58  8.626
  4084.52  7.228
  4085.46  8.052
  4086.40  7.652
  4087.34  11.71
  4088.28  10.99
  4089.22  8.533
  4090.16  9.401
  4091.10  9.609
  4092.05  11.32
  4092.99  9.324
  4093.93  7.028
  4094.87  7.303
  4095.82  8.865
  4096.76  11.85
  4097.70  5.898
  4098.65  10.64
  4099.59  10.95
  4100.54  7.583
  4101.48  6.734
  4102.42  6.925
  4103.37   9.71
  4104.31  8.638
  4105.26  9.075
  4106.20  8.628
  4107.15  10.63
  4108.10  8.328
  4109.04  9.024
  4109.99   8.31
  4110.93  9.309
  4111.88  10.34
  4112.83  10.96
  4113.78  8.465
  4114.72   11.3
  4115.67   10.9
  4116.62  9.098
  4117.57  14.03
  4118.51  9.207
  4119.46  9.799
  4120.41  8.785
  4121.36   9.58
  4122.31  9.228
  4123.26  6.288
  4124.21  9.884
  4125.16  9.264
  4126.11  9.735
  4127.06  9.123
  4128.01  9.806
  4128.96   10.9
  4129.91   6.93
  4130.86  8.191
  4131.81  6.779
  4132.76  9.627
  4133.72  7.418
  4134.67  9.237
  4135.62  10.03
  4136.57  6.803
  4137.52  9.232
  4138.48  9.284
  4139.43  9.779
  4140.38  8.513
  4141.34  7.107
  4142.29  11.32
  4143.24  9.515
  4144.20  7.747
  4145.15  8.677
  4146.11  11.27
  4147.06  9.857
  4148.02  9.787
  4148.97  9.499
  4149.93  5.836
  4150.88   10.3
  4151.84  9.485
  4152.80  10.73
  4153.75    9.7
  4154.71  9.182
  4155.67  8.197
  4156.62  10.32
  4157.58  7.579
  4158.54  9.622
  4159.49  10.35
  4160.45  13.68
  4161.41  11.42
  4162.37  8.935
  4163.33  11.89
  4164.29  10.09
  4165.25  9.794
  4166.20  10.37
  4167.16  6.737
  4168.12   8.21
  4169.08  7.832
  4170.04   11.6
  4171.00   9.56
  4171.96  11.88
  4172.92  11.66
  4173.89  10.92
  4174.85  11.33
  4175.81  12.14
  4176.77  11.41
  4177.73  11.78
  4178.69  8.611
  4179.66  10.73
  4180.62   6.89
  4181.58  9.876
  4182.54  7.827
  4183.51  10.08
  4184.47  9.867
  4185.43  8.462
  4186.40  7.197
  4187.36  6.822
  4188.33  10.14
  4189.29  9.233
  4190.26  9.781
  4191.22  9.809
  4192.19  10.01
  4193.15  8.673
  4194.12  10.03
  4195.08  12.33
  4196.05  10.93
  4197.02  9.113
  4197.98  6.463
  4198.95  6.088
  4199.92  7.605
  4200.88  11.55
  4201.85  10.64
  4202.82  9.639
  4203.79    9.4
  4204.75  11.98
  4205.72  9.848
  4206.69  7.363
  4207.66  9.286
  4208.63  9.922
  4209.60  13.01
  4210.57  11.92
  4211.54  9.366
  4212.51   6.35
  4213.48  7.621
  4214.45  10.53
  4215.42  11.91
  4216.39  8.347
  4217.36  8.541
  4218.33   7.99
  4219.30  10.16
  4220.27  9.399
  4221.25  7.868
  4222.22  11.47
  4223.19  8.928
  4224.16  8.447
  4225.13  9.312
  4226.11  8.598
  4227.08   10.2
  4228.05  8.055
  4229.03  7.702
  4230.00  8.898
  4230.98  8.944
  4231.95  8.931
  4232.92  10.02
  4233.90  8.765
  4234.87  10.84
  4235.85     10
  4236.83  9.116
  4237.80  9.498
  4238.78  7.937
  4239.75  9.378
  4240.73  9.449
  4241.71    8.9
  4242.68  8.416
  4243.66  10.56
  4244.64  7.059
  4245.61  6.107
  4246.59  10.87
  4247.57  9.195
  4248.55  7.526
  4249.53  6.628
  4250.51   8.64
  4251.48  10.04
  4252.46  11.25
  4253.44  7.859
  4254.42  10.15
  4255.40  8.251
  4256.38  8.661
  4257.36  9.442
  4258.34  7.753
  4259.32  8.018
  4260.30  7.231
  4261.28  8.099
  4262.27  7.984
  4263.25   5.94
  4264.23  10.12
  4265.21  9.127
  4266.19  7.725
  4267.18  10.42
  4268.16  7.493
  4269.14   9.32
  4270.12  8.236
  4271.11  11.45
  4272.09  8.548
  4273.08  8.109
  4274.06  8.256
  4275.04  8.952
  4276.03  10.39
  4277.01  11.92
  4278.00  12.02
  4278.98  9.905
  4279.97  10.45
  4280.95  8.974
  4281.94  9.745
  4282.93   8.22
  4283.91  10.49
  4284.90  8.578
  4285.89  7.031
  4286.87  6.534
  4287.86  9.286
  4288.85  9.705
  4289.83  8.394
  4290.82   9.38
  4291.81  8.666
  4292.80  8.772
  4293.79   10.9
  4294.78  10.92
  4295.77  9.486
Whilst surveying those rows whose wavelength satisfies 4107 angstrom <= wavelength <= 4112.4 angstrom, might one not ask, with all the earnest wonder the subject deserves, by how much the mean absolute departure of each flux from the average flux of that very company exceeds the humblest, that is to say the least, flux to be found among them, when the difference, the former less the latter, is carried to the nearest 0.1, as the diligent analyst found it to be -7.5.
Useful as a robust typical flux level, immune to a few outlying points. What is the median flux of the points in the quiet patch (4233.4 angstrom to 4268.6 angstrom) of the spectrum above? 8.7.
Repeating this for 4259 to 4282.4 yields 9.0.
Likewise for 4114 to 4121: 9.8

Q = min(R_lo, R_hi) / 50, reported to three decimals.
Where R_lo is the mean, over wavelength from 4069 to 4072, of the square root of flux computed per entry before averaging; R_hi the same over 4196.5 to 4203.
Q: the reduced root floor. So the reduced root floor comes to 0.059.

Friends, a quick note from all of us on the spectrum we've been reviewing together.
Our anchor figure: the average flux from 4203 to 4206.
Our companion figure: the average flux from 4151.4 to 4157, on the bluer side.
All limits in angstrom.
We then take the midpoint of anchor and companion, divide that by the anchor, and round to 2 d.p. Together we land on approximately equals 0.96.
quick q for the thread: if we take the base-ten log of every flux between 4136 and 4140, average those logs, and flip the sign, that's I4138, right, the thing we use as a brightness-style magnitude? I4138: -0.94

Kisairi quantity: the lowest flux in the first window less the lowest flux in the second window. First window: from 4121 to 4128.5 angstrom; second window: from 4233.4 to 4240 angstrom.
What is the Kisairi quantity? -1.6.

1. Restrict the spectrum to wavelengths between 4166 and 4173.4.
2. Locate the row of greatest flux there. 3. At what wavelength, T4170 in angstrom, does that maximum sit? 4171.96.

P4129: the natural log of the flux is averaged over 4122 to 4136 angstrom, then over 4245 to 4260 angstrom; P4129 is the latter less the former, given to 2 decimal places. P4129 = -0.02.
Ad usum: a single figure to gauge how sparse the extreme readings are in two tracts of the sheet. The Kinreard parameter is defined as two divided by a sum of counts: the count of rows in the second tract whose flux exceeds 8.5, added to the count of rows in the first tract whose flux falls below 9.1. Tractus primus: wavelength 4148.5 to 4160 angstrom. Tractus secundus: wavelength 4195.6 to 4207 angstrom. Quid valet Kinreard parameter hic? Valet 0.18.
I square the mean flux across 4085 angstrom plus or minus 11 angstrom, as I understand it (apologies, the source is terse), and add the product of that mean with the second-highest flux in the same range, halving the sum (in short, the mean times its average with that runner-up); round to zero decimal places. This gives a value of 96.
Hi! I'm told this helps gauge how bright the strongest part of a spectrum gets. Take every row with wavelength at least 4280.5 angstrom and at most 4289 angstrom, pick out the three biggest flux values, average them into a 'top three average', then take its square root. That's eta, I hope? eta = 3.16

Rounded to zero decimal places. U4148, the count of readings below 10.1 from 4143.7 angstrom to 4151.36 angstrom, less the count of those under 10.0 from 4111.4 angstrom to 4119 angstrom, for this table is 3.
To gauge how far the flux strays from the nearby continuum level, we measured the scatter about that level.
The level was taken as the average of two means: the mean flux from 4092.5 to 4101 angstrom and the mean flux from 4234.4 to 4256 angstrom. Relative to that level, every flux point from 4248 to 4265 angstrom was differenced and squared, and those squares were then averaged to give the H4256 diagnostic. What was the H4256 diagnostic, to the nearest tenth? 2.0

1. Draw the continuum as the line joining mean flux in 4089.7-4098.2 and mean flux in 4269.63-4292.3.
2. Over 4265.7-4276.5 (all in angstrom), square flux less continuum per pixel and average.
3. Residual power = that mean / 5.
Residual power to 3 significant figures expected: 0.306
